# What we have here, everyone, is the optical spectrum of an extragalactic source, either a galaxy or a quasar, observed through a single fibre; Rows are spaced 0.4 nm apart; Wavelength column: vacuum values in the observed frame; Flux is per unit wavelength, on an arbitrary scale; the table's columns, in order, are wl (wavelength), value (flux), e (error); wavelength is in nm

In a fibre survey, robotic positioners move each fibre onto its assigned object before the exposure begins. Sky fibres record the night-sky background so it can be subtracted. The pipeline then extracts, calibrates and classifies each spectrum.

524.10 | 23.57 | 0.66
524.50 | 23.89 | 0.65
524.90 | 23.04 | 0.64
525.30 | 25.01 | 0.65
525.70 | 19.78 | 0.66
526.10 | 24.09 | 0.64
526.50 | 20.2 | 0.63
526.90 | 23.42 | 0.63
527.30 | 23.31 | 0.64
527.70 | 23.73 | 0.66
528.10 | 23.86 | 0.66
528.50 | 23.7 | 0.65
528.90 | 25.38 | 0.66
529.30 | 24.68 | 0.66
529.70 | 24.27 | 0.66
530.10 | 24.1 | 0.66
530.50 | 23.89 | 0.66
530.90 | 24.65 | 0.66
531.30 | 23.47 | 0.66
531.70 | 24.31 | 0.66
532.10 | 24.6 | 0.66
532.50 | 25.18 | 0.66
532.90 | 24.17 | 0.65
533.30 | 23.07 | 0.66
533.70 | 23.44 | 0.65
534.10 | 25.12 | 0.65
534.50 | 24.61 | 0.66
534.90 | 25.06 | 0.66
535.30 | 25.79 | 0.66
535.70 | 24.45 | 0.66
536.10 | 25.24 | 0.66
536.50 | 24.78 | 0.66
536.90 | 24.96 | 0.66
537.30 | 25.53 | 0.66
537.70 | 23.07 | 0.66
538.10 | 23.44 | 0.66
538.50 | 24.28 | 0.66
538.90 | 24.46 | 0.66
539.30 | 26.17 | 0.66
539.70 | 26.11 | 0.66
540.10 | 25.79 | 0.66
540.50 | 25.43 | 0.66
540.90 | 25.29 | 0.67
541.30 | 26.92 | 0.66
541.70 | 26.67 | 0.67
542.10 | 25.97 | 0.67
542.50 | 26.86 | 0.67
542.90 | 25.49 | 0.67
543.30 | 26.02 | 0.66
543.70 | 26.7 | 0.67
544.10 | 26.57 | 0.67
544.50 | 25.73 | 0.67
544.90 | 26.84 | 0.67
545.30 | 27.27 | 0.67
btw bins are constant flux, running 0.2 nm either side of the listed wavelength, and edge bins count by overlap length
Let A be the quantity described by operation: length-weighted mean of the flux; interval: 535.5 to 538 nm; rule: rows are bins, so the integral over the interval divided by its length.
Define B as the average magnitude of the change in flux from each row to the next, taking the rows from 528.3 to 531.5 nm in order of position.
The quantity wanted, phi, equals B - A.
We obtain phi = -23.9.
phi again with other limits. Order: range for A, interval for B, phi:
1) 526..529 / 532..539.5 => -22.5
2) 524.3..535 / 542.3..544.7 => -23.1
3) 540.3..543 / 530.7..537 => -25.3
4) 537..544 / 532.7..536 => -24.7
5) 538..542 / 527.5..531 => -25.0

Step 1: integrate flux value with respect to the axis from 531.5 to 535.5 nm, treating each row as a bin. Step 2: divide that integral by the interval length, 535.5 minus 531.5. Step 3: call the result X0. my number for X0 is 24.5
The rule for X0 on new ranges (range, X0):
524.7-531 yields 23.6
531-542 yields 24.9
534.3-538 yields 24.8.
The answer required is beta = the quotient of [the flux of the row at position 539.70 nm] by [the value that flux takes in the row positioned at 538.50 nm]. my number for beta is 1.08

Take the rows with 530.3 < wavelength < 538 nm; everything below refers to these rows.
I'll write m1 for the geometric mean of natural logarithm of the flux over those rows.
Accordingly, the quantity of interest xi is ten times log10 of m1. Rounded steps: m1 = 3.20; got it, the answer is 5.05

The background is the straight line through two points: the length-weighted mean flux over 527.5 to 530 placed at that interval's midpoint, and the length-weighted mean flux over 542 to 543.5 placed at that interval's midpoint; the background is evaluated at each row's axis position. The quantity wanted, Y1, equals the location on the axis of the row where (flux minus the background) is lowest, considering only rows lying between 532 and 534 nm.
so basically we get 533.30 nm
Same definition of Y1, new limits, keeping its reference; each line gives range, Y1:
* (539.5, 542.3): 540.90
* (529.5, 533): 531.30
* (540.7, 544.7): 542.90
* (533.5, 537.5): 533.70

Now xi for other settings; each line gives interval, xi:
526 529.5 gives 5.00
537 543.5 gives 5.10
